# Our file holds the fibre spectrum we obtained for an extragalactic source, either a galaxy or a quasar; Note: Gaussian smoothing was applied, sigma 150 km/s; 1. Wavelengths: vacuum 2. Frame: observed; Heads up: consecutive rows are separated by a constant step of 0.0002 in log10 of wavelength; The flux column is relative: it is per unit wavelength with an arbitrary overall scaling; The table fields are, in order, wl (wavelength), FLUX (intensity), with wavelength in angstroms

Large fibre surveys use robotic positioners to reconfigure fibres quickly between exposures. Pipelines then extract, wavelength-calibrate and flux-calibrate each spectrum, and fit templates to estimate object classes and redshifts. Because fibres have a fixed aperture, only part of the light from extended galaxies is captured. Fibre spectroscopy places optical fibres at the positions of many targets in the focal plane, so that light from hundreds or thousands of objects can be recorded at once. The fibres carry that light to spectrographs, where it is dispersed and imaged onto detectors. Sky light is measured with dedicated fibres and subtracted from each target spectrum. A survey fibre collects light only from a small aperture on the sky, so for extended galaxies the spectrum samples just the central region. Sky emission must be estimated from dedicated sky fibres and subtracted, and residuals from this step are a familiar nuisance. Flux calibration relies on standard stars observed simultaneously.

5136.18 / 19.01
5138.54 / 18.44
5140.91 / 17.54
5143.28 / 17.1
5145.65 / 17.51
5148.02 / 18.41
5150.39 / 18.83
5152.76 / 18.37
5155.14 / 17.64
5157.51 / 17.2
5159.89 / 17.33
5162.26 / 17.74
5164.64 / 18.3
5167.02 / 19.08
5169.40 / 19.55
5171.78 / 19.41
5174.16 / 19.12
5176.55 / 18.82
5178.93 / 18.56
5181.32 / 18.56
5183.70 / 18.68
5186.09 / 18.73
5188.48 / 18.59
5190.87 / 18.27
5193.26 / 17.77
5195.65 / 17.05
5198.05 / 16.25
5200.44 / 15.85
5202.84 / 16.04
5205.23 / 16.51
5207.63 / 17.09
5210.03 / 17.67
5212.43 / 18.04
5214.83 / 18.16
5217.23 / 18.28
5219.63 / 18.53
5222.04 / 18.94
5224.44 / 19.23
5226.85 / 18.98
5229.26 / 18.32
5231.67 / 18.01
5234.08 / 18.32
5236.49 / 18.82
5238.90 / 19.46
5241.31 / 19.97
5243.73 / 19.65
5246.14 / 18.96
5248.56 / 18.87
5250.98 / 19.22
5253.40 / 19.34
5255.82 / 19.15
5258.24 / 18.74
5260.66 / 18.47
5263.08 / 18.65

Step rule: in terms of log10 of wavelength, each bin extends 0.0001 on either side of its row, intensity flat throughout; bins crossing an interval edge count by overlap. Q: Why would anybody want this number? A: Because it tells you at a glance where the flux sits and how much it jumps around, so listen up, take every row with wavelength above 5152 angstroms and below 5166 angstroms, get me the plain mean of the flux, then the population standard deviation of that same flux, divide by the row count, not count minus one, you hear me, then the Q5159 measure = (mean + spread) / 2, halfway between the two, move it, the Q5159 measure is 9.10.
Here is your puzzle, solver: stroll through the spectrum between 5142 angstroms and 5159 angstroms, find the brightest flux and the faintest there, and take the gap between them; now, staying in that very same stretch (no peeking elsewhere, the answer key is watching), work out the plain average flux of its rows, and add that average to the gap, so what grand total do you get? 19.6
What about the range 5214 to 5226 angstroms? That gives 19.7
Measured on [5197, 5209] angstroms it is 17.6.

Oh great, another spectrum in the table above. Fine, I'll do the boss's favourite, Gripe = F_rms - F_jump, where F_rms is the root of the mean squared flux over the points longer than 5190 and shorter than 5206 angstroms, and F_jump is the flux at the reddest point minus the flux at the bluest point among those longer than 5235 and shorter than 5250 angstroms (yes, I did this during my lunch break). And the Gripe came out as 16.8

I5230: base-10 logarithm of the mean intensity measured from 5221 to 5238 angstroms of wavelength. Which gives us 1.27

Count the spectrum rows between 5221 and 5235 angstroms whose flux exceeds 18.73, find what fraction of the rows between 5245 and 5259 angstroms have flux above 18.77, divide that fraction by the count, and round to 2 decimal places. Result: 0.28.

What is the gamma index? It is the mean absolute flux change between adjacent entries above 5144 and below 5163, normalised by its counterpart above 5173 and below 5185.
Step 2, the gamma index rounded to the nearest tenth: 2.9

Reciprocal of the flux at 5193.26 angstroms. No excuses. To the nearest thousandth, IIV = 0.056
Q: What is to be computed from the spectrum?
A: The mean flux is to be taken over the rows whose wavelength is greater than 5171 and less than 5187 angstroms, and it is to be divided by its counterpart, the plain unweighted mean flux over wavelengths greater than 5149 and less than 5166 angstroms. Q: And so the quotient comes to 1.05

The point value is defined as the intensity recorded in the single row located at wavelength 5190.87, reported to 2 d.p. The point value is 18.27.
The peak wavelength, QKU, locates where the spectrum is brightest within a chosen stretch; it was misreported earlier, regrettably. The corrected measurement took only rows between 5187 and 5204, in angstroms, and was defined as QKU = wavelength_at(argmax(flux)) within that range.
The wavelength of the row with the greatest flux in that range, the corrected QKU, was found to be 5188.48 angstroms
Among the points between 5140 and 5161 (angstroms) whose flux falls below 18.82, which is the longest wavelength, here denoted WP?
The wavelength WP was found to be 5159.89 angstroms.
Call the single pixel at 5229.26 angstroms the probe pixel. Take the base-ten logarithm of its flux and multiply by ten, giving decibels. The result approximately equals 12.63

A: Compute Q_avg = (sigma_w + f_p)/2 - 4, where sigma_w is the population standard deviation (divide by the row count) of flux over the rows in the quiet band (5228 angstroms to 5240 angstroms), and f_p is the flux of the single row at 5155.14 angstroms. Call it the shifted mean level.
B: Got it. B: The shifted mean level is 5.1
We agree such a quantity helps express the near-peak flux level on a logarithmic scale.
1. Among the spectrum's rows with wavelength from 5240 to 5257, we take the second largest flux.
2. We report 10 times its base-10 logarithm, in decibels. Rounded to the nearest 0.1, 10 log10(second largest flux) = 12.9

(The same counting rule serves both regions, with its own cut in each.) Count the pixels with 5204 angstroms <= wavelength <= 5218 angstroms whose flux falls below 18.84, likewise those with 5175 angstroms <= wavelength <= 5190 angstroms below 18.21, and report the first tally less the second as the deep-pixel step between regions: 6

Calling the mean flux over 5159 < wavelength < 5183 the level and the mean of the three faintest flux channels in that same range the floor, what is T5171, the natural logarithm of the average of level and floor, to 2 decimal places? 2.90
